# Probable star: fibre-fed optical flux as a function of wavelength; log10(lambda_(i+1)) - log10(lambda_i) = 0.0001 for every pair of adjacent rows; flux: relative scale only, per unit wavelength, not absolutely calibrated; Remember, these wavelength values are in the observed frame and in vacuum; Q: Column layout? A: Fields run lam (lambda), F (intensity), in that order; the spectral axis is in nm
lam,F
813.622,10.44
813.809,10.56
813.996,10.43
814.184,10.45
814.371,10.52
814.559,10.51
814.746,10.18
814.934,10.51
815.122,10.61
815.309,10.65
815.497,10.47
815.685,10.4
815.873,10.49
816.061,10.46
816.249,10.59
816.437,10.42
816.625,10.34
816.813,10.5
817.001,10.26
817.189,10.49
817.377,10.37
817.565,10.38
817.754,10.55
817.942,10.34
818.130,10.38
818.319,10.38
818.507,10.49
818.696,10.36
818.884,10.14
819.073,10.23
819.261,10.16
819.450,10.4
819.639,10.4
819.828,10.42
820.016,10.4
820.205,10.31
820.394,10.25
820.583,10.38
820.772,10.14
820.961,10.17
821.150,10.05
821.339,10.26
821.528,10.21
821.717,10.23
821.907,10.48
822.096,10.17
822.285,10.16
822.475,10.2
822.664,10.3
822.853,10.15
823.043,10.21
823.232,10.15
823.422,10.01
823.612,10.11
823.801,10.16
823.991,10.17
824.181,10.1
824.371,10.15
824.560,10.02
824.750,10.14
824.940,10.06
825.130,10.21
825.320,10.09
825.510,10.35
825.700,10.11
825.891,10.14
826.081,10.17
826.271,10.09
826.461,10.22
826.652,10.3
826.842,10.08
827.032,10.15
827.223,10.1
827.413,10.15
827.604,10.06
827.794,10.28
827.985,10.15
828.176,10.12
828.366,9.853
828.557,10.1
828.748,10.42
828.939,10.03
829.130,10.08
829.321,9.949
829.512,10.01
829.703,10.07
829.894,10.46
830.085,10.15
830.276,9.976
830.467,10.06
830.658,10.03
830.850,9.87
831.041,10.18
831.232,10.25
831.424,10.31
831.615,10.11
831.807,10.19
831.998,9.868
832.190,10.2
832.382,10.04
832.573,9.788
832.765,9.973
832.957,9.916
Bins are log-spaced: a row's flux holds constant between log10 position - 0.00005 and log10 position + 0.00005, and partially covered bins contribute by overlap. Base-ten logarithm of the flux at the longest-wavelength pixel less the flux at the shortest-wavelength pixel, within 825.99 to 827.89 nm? -1.0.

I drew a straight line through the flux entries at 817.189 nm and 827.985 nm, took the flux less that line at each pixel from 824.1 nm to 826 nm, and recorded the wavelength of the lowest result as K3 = 824.560 nm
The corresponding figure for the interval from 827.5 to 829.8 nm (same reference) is 828.366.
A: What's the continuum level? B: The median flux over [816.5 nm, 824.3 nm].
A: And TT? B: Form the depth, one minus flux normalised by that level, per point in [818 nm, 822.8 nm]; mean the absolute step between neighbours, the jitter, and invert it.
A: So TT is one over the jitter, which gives 96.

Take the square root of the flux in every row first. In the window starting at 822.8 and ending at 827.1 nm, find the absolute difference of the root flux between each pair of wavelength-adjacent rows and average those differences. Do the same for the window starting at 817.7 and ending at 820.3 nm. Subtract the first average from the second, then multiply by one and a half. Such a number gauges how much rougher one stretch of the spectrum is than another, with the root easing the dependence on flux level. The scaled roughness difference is -0.0021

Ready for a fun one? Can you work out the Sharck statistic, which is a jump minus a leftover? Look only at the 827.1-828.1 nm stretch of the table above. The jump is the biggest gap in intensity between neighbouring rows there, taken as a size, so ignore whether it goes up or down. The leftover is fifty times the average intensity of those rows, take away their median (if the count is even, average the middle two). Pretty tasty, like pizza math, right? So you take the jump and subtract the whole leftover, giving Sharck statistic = -497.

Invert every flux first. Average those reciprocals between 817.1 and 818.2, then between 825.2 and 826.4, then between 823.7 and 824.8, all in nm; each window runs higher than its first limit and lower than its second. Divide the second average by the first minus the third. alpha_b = -35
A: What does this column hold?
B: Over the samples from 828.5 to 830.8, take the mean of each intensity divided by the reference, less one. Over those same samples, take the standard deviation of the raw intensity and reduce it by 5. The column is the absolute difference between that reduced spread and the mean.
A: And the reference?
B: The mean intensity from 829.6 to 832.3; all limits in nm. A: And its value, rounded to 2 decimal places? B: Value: 4.84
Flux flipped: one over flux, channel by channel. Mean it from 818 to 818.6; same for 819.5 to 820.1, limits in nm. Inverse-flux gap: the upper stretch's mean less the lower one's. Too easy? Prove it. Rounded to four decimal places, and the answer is 0.0001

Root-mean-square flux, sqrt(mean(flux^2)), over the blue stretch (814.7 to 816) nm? 10.5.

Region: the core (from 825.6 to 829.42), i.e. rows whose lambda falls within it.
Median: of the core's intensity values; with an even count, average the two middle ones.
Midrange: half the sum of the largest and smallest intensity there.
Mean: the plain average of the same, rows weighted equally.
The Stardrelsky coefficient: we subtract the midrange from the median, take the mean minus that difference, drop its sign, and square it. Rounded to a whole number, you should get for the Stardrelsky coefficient 103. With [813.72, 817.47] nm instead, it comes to 108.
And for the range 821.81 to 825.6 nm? 105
